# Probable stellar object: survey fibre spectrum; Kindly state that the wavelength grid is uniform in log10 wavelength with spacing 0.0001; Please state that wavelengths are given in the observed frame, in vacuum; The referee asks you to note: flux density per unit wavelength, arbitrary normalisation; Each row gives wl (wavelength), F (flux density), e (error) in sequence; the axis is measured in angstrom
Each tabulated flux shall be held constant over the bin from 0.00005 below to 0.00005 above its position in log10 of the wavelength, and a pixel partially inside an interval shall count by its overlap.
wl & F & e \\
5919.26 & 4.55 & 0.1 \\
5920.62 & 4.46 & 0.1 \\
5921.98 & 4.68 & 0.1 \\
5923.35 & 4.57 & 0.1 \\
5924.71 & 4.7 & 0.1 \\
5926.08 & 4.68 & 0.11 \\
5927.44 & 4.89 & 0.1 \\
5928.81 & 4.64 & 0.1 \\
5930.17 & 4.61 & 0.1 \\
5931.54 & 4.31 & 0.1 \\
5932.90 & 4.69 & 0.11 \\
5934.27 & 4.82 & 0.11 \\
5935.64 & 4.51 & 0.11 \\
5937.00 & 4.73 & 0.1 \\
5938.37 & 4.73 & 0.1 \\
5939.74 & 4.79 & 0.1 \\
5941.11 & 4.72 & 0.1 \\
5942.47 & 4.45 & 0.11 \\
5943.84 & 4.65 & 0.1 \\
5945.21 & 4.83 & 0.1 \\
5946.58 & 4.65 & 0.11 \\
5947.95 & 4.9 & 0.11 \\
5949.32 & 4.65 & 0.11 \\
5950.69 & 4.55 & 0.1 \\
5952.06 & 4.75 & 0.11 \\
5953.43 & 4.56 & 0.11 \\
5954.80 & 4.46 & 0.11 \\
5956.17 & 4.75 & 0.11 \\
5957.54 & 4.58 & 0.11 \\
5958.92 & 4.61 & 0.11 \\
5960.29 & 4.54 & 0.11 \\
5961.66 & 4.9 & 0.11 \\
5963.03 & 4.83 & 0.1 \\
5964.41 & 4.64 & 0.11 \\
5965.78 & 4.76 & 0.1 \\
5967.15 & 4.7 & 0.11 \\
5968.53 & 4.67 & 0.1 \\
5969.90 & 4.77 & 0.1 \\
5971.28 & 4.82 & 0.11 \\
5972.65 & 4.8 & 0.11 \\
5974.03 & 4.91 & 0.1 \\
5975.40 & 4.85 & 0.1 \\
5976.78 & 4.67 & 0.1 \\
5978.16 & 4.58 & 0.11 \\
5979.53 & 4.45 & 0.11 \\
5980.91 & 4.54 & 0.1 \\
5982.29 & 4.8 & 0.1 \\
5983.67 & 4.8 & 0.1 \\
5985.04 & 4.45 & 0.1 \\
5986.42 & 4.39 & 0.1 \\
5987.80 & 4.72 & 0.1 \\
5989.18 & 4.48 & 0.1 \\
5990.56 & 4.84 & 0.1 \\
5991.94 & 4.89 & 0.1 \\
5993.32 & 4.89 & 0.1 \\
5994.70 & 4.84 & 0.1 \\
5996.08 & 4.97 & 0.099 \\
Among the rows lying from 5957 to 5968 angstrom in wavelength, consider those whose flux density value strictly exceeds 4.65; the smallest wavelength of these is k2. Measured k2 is 5961.66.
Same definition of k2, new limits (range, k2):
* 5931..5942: 5932.90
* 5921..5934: 5921.98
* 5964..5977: 5965.78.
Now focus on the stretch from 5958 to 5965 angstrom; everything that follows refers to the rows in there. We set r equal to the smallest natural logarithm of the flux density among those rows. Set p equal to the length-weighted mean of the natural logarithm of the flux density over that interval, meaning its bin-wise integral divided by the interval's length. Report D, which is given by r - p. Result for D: -0.033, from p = 1.55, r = 1.51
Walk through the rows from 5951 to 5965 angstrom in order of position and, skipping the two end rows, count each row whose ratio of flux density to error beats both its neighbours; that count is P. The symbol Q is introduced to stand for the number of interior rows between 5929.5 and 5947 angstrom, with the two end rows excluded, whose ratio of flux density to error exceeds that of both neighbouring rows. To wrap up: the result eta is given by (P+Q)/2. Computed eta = 3.00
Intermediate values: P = 3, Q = 3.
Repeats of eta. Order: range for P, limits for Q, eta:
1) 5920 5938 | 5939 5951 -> 3.00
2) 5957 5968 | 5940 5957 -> 3.00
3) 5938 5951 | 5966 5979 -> 2.50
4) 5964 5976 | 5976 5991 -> 2.00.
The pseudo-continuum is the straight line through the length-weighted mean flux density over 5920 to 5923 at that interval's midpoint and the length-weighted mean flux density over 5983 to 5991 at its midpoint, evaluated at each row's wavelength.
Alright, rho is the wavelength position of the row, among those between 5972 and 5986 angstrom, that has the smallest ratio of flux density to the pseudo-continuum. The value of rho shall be 5985.04 angstrom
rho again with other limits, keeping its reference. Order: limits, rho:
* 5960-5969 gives 5960.29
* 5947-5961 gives 5954.80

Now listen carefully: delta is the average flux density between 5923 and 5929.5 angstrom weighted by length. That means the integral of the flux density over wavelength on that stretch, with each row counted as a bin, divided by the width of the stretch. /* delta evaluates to 4.70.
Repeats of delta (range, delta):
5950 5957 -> 4.62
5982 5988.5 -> 4.62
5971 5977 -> 4.82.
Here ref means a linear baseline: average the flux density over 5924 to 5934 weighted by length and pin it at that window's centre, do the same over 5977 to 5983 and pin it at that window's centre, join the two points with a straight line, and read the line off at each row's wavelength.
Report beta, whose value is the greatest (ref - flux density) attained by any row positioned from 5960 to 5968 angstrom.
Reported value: 0.08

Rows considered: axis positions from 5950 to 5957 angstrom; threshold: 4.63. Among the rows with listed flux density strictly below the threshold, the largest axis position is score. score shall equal 5954.80 angstrom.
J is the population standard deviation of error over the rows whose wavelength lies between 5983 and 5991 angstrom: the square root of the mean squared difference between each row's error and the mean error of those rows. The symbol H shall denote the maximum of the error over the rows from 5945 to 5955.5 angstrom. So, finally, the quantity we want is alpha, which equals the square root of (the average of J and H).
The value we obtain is 0.235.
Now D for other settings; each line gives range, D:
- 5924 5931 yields -0.018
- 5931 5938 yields -0.070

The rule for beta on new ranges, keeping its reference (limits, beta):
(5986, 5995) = 0.20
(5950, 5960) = 0.16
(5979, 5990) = 0.20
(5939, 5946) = 0.19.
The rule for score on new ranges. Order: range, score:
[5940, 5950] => 5942.47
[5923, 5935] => 5931.54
